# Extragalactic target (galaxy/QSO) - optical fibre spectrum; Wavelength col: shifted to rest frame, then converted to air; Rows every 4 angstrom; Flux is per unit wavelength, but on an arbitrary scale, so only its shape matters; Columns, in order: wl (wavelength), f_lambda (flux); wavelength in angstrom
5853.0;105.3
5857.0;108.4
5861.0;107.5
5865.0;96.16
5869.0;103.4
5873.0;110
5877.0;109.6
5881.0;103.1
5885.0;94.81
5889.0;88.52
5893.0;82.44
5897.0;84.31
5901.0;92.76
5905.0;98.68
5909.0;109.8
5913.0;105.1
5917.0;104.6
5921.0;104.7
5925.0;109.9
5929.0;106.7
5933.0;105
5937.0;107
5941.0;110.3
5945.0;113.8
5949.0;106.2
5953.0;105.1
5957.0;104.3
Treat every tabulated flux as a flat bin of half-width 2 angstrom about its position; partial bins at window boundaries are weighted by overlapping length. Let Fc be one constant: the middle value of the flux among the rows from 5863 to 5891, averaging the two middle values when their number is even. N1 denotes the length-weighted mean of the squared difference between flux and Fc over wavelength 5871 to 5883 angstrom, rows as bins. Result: 30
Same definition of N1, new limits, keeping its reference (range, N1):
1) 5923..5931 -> 30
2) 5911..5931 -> 14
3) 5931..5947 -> 46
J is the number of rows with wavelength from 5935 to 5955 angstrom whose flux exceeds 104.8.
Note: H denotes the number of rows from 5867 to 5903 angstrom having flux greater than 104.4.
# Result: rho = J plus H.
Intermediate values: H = 2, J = 5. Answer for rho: 7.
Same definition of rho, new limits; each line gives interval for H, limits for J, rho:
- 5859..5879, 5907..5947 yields 11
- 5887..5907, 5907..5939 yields 6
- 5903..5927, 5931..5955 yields 11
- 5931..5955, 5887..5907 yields 6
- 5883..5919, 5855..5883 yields 7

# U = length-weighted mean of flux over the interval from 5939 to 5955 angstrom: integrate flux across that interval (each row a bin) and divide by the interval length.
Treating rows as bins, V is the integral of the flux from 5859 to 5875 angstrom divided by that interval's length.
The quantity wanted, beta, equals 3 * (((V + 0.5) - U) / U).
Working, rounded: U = 109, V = 104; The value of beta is -0.11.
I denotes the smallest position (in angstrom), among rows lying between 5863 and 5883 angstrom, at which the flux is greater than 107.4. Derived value 5873.0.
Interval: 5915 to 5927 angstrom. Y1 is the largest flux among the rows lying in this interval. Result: 109.9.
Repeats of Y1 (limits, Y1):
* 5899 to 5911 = 109.8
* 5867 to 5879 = 110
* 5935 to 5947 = 113.8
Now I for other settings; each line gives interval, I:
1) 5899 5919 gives 5909.0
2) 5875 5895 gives 5877.0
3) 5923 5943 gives 5925.0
